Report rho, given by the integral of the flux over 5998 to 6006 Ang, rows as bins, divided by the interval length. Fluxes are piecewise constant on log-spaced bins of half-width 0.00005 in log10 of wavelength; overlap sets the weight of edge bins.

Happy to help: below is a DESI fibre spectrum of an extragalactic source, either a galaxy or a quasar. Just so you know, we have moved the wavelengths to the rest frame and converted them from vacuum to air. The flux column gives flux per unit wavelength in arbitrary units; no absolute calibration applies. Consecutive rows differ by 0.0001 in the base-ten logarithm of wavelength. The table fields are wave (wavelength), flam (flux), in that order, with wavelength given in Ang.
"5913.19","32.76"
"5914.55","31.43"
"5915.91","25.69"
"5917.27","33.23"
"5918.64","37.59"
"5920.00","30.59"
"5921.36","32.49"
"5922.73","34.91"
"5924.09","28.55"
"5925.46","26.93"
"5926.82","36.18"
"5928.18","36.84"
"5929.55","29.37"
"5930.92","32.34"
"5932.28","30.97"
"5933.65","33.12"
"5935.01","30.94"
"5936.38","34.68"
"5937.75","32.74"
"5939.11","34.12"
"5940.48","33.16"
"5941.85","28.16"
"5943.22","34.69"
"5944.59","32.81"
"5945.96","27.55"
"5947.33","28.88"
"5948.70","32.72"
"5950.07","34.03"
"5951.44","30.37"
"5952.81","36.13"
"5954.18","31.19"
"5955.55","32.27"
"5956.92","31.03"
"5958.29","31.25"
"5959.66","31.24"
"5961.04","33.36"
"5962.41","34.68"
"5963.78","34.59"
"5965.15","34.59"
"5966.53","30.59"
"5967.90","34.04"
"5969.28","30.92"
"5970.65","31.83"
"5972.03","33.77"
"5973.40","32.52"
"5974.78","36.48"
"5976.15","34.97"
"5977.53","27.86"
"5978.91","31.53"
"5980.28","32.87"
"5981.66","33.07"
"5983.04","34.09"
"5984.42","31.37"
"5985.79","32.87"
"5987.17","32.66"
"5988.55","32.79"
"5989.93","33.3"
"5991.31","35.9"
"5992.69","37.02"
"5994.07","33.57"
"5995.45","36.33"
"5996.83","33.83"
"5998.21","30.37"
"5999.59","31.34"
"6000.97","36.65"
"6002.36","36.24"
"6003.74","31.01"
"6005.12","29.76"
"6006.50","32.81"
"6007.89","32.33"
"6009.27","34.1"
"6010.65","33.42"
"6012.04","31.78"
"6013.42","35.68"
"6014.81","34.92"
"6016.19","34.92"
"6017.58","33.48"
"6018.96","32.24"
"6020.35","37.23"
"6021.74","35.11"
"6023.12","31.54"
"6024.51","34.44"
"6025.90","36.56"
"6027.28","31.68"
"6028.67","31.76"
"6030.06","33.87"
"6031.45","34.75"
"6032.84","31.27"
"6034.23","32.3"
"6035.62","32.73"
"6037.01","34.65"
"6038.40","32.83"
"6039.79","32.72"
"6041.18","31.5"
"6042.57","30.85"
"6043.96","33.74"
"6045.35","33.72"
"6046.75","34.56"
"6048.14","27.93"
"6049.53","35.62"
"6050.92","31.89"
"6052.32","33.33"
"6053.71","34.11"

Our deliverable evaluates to 32.7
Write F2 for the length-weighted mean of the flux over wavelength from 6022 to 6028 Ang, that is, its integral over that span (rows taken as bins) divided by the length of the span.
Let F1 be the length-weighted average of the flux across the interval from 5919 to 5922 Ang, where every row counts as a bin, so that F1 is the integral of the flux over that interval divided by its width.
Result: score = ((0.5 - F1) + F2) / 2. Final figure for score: 1.0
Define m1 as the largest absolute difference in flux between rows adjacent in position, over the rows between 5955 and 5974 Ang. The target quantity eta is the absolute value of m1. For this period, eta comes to 4.0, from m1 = 4.0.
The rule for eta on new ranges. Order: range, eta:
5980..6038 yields 5.3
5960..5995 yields 7.1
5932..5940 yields 3.7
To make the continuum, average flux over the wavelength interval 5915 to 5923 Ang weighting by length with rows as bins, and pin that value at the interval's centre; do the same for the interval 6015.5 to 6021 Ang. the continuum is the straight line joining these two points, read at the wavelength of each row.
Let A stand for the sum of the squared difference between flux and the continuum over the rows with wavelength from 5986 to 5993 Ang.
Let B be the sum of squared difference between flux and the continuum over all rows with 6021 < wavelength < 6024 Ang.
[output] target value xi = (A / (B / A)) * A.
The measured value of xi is 480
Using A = 17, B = 9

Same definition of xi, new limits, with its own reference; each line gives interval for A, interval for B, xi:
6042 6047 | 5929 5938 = 458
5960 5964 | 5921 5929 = 1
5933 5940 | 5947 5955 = 22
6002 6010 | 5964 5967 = 6566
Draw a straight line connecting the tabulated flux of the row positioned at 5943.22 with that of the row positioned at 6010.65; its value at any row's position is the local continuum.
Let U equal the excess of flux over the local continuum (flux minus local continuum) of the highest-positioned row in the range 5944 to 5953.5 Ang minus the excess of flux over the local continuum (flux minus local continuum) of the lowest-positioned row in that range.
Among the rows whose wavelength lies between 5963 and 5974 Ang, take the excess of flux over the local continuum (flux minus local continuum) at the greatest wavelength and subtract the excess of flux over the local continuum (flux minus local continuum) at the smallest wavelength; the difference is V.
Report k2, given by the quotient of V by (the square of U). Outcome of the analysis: -0.2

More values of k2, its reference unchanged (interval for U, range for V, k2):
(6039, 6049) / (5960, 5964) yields 0.1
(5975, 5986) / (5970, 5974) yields 0.2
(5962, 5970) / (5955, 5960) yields -0.1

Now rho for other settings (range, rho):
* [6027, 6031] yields 32.6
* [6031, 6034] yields 32.7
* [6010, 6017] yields 34.1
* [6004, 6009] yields 31.8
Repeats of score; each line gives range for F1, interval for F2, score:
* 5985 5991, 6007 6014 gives 0.4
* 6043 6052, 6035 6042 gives 0.3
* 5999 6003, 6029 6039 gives -0.6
